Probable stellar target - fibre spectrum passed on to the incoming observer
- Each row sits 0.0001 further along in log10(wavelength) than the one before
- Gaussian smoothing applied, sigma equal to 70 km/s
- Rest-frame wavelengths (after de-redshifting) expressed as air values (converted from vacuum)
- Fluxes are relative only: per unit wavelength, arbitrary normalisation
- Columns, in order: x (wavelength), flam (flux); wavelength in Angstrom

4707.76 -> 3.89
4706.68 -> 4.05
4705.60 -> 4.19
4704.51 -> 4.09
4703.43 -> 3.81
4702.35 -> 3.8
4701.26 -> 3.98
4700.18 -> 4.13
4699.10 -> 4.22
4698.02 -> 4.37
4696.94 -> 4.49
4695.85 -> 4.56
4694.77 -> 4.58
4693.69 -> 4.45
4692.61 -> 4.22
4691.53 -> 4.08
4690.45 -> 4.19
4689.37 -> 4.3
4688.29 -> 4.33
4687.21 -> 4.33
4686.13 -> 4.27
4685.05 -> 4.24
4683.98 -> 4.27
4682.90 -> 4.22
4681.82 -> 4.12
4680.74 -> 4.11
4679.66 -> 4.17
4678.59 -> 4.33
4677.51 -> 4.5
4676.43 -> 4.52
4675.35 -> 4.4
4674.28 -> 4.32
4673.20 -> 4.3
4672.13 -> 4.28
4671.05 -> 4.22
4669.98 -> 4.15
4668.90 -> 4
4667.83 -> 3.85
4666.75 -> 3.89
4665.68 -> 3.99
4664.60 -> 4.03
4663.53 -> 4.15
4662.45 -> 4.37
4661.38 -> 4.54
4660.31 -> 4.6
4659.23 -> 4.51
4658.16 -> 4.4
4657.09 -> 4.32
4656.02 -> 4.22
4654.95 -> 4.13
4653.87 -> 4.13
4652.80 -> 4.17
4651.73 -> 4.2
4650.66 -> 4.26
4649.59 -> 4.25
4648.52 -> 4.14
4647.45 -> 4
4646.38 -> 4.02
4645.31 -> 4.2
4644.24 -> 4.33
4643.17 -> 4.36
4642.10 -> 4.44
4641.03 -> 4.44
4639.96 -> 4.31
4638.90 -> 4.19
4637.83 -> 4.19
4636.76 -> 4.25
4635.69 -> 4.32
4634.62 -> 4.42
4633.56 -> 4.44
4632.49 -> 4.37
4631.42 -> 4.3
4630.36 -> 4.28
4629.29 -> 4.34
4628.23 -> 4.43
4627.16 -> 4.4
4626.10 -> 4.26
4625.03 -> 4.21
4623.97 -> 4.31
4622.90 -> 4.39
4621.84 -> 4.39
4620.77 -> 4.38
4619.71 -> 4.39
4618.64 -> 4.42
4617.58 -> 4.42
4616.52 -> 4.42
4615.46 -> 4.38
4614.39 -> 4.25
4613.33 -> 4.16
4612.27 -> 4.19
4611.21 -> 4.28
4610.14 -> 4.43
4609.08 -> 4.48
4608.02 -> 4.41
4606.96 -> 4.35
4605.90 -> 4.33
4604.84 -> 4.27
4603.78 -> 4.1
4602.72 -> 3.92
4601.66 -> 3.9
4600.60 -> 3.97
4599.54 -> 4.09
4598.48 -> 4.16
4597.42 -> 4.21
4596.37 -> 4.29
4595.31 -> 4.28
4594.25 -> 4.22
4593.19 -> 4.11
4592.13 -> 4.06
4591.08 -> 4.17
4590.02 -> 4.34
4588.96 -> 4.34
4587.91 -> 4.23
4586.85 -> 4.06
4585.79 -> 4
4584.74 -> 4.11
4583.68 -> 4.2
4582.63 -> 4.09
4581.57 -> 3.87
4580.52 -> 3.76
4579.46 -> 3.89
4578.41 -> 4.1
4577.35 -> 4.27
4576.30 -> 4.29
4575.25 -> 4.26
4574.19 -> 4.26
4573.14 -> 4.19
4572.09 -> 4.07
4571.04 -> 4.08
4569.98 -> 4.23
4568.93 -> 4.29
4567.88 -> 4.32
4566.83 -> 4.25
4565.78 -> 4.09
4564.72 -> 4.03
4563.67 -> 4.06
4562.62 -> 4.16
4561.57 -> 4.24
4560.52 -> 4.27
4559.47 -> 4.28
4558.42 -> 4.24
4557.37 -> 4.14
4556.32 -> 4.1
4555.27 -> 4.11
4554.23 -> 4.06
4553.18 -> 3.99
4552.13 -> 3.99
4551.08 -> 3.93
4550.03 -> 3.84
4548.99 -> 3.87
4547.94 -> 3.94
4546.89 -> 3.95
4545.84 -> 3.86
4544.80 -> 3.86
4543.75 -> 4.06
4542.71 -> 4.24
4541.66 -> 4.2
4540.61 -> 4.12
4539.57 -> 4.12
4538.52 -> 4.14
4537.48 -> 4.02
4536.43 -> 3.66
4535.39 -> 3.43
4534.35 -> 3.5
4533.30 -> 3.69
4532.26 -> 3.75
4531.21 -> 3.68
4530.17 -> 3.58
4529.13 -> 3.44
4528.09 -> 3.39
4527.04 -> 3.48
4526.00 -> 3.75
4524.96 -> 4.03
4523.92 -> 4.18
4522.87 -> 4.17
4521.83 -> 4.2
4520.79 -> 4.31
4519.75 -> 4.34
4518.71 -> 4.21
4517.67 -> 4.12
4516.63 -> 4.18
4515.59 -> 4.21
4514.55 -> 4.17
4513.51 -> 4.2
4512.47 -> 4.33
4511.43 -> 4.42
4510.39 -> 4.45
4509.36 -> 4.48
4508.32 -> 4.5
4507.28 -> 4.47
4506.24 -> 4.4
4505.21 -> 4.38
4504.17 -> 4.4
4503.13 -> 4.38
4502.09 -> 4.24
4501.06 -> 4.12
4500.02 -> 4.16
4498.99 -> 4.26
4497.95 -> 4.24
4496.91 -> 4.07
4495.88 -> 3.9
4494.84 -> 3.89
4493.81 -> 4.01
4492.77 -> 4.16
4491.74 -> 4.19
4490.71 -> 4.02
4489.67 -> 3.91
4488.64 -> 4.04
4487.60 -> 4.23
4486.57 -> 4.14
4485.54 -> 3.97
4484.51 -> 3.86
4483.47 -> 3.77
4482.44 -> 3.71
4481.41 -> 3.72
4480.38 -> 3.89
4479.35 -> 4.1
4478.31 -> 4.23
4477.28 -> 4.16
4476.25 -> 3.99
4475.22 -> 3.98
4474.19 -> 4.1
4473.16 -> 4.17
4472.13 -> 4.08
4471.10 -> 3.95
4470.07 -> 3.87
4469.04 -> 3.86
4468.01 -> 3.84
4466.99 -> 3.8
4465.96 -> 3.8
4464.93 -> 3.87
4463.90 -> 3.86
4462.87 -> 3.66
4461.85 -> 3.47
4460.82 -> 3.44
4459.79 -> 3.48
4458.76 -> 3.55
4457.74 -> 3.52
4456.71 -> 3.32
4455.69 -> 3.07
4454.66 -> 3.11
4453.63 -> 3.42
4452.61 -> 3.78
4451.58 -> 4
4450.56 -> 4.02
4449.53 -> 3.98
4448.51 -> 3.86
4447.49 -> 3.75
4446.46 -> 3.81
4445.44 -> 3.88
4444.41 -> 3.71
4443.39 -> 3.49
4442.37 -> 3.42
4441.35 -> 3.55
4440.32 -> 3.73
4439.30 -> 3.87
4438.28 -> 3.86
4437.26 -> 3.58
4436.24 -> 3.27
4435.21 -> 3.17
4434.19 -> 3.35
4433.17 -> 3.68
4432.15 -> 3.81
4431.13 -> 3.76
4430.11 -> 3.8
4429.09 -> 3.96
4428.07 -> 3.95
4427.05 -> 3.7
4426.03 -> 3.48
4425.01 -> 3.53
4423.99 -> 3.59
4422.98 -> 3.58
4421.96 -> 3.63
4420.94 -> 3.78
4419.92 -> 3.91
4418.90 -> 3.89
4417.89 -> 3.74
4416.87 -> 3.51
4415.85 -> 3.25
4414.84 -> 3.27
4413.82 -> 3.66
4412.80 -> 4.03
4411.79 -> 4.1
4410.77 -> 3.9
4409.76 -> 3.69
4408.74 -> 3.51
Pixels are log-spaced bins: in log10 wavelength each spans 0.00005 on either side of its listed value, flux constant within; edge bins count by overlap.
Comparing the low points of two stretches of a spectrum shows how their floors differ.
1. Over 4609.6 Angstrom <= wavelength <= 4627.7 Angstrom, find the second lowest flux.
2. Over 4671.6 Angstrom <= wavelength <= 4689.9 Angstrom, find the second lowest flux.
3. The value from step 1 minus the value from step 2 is 0.1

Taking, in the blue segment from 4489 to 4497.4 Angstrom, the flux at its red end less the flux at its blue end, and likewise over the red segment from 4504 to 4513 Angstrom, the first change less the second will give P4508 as 0.2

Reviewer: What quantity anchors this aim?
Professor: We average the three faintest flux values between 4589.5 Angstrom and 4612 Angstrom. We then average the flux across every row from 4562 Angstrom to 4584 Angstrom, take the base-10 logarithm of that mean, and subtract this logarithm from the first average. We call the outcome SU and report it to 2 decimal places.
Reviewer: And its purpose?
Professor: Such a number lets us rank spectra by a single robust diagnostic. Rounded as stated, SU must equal 3.31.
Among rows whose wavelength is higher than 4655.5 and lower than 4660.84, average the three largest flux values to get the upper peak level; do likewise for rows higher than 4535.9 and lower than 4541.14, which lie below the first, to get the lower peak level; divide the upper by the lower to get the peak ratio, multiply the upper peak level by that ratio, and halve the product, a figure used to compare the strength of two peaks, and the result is 2.5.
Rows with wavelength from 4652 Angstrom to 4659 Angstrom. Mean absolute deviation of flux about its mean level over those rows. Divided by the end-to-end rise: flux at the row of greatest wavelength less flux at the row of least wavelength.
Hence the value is 0.4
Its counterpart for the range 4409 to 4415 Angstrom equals -0.6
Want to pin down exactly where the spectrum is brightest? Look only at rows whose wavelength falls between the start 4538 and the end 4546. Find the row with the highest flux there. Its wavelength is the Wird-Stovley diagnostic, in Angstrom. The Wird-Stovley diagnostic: 4542.71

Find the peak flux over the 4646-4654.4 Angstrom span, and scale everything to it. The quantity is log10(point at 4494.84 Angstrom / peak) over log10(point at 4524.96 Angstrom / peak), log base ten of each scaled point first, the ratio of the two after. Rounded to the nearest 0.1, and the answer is 1.6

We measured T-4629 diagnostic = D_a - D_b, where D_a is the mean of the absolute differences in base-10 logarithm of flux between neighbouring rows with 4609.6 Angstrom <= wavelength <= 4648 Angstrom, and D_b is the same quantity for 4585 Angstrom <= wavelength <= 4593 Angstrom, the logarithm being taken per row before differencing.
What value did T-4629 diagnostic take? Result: -0.0043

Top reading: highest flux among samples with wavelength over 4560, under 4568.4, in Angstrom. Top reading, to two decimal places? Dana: 4.32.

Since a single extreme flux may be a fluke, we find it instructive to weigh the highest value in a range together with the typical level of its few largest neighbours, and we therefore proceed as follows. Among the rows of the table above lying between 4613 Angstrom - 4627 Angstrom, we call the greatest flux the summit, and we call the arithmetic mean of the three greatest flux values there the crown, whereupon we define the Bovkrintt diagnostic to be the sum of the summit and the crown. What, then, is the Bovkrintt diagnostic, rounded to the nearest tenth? 8.8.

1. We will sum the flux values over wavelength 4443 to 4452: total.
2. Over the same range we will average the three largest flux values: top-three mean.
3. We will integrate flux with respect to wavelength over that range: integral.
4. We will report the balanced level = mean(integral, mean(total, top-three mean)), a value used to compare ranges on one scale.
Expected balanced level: 27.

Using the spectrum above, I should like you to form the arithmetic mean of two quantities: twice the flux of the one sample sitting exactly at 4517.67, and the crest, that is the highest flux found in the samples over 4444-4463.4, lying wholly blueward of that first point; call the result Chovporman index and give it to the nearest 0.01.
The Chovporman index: 6.13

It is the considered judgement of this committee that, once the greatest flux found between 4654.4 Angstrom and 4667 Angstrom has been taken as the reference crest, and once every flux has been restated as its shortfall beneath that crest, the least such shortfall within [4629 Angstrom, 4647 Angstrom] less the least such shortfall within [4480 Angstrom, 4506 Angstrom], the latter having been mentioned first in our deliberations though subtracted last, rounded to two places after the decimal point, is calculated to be -0.04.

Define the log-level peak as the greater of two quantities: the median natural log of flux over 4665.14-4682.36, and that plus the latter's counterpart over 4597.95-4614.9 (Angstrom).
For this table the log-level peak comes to 2.87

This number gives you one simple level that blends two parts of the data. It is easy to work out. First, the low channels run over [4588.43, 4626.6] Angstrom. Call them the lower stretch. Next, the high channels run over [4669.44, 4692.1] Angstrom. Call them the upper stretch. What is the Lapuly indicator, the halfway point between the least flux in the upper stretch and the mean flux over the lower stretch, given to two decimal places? 4.17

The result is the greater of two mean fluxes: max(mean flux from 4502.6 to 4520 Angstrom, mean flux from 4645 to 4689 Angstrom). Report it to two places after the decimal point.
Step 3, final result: 4.33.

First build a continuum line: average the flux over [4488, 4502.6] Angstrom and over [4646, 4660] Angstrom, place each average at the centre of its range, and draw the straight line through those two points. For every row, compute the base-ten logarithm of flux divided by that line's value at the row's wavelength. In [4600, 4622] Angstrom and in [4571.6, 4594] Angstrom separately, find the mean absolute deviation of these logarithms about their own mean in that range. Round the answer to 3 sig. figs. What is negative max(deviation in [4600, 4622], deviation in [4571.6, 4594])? -0.0141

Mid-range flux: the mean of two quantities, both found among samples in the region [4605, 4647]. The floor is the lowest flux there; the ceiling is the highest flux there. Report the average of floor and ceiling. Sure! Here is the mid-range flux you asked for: 4.25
